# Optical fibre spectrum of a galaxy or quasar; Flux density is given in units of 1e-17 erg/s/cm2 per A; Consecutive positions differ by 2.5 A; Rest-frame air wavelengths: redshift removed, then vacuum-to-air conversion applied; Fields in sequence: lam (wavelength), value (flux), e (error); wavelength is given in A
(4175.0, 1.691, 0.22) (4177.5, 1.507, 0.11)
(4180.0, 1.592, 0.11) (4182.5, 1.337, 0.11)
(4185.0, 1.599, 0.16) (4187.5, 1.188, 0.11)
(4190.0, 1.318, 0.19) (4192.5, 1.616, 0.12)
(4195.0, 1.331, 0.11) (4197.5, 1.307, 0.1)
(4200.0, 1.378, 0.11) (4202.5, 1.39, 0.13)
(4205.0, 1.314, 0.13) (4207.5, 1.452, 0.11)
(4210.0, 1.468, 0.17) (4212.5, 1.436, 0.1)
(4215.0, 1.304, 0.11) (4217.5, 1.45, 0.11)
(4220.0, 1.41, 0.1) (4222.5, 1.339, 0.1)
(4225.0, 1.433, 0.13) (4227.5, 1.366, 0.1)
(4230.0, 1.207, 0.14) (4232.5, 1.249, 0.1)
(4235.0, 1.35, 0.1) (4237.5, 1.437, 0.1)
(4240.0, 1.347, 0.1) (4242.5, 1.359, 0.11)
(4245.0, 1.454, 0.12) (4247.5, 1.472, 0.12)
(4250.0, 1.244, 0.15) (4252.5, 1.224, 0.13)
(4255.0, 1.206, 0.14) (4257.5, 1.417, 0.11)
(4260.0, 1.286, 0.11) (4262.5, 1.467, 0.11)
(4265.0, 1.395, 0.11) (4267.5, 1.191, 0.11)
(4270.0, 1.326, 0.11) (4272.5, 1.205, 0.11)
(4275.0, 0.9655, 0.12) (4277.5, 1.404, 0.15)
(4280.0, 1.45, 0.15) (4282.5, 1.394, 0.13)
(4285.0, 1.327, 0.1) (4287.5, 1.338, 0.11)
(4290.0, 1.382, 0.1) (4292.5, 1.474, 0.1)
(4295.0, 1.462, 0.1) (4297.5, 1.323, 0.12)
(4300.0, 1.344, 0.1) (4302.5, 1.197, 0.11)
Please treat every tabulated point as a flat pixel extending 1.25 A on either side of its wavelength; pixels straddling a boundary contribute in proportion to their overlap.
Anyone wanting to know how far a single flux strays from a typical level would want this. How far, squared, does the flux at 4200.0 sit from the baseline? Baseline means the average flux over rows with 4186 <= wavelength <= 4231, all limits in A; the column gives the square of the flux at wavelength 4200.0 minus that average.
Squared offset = 0.000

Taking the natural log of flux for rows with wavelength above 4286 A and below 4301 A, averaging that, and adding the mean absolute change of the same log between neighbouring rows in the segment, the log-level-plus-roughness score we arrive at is 0.37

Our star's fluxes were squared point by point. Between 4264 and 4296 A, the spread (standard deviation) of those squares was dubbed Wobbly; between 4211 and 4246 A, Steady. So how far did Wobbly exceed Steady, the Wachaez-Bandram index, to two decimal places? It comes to 0.14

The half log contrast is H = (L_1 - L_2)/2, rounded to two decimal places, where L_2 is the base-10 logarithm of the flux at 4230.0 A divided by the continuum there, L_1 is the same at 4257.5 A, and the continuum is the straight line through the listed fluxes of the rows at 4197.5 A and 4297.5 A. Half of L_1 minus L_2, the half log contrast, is 0.03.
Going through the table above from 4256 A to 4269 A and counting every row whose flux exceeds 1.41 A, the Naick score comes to 2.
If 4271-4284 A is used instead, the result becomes 1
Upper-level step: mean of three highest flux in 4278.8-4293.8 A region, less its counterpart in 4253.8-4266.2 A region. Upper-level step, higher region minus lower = 0.013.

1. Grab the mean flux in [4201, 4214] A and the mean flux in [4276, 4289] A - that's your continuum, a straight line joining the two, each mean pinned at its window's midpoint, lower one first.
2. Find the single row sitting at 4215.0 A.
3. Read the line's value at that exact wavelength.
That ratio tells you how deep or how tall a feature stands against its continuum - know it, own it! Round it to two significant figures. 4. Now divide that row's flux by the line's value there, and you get 0.93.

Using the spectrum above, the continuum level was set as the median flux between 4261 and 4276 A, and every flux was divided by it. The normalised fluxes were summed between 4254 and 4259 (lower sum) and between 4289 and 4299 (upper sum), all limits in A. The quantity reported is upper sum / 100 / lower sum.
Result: 0.022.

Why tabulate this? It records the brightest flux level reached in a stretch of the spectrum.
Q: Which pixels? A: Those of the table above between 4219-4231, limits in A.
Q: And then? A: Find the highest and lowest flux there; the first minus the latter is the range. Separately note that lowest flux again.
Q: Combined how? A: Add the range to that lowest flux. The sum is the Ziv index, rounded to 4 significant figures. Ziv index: 1.433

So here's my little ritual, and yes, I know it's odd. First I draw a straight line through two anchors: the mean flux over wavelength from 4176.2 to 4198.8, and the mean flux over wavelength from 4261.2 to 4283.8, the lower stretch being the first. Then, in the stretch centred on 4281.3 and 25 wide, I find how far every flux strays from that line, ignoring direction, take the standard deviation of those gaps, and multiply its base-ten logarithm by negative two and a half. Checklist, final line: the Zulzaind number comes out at 2.6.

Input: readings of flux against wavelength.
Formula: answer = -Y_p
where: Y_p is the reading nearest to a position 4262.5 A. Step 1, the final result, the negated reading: -1.47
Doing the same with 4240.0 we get -1.35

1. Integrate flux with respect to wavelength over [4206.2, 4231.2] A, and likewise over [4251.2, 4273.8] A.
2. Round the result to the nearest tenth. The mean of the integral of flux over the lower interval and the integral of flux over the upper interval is 32.0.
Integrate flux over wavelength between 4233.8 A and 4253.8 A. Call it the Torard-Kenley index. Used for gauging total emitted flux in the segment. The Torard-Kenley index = 27.2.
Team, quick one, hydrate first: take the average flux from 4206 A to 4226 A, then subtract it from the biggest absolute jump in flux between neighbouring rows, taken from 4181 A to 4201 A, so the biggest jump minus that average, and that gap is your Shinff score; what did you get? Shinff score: -1.00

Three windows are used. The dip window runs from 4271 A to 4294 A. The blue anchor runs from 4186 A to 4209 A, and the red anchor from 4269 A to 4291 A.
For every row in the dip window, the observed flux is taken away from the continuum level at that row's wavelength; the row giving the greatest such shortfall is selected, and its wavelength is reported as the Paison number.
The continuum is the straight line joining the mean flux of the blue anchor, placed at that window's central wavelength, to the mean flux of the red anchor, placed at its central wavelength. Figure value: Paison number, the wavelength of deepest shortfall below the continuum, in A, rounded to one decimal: 4275.0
